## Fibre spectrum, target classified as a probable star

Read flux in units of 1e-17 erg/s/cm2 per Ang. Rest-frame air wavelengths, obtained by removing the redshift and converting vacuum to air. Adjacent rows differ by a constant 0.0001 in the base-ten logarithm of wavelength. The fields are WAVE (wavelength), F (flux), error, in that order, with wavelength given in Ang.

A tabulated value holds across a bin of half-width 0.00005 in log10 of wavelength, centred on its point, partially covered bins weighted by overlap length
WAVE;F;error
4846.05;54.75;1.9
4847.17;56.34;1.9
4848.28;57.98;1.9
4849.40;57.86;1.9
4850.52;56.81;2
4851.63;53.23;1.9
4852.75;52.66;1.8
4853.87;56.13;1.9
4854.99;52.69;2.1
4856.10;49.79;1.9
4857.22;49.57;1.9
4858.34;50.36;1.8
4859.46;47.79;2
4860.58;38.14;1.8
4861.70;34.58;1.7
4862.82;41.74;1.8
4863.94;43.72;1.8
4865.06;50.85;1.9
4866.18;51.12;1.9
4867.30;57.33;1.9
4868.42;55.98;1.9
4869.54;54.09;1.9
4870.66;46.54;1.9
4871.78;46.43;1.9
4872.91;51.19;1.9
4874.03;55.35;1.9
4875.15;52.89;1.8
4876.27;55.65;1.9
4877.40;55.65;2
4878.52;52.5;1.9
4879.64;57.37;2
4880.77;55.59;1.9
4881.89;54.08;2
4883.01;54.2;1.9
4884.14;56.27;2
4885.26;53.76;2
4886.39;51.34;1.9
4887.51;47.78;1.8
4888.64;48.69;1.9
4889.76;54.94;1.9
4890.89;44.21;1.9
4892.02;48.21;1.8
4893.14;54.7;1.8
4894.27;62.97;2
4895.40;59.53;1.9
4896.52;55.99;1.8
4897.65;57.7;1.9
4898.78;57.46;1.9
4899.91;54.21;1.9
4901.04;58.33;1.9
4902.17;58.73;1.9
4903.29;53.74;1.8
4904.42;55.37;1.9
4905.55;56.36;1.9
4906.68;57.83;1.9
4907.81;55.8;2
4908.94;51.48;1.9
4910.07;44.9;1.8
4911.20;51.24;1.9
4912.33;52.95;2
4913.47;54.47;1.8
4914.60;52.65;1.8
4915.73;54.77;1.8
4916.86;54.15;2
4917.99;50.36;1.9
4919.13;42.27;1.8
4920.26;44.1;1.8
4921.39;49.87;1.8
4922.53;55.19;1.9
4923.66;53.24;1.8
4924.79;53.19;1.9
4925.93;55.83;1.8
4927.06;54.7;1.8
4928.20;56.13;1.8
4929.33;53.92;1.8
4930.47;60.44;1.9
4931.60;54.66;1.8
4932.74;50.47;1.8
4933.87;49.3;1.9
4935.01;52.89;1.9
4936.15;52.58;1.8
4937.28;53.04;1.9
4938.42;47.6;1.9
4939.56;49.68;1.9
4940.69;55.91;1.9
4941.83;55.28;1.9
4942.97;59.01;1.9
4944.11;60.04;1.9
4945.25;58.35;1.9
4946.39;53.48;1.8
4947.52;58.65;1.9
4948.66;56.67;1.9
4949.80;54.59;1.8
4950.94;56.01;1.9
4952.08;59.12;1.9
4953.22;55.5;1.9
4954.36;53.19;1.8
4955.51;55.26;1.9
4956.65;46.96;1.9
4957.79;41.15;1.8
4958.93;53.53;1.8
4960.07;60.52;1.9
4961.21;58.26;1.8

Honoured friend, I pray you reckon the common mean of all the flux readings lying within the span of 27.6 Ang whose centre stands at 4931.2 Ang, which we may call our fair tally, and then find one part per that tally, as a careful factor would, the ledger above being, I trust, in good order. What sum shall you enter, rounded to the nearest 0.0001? 0.0189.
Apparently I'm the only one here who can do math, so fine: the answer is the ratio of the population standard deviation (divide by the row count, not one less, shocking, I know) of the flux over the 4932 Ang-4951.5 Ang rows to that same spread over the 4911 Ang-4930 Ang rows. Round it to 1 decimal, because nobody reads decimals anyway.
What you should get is 1.0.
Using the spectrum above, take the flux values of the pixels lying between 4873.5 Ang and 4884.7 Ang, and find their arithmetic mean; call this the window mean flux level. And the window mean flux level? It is 55.0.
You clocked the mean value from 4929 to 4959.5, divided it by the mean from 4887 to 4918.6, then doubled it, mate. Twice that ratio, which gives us 2.00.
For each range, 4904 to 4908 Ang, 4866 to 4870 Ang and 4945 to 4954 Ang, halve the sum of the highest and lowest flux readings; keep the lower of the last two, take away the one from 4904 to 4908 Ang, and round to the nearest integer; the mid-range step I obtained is -2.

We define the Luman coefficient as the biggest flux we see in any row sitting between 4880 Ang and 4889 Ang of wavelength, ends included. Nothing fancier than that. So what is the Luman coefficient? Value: 56.27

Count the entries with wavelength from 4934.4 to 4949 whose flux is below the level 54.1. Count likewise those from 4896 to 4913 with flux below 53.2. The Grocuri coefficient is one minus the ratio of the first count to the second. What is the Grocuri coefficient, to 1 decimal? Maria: -0.5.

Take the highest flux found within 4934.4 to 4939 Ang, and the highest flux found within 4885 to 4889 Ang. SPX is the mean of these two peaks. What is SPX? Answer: 53.4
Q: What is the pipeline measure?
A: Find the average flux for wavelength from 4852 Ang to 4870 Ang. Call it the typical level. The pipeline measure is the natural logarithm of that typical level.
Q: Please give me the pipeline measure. 3.90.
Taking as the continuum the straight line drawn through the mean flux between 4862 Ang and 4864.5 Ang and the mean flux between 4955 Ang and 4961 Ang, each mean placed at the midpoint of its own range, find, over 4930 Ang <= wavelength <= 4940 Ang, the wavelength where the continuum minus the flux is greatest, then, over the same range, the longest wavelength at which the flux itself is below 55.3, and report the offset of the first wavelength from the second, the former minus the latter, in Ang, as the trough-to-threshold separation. -1.1 Ang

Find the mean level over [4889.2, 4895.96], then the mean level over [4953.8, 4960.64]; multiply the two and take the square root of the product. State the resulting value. 52.9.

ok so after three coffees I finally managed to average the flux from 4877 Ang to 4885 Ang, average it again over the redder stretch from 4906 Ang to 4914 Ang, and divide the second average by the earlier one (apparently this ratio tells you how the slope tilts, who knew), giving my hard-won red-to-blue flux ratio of 0.96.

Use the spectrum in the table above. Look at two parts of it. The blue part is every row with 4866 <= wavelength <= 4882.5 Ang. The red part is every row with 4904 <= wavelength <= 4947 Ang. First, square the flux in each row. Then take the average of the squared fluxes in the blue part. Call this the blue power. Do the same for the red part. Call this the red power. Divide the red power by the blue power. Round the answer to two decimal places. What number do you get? 0.99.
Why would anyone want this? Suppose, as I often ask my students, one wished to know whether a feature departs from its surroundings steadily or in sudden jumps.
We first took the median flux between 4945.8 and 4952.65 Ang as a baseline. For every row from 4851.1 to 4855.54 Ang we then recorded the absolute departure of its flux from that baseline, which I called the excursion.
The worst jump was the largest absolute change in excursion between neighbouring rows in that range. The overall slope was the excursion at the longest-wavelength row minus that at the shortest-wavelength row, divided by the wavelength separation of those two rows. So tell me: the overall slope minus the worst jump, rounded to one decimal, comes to -3.3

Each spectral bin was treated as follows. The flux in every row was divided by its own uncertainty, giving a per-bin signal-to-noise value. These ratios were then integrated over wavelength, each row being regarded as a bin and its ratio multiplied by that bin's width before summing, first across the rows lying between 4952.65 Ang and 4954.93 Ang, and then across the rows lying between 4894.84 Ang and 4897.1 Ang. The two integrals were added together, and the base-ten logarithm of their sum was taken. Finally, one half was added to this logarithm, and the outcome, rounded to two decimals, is 2.64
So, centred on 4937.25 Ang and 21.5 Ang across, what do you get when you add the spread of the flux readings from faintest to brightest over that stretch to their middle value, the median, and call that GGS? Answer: 67.5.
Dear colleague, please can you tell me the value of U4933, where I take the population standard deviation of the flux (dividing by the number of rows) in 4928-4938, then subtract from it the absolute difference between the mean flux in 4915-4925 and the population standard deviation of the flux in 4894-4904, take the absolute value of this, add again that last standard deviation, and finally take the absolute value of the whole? 47.7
